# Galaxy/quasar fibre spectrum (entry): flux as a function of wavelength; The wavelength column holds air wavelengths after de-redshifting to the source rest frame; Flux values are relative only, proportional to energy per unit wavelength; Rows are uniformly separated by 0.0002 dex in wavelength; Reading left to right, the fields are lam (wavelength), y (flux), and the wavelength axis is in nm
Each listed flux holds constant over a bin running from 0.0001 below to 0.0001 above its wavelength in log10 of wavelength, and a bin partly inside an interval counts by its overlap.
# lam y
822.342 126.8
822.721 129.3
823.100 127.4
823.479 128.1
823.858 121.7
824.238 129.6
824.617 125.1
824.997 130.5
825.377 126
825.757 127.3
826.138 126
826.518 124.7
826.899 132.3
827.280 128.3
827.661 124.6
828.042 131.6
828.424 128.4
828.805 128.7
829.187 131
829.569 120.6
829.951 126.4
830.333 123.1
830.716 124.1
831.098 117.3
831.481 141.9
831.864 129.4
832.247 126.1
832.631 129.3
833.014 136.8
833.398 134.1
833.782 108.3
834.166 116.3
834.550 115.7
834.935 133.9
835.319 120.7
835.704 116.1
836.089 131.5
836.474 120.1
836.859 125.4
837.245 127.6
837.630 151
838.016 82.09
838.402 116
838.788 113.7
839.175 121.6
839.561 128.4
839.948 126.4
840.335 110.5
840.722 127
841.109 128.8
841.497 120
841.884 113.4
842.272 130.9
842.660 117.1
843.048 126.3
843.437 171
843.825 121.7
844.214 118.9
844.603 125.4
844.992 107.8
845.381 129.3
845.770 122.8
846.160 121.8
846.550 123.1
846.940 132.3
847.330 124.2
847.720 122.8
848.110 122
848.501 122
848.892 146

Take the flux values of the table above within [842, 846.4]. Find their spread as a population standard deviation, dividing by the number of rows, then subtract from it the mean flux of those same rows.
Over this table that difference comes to -111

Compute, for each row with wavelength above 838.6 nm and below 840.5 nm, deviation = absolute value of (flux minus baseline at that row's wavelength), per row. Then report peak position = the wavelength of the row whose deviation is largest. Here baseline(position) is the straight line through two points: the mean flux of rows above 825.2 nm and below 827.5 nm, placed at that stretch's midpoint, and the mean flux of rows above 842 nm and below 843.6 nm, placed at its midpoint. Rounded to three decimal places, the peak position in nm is 840.335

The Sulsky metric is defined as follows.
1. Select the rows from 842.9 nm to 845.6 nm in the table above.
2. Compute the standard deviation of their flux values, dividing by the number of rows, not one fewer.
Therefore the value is 18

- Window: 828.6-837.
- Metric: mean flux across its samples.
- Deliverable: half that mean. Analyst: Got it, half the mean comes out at 62.7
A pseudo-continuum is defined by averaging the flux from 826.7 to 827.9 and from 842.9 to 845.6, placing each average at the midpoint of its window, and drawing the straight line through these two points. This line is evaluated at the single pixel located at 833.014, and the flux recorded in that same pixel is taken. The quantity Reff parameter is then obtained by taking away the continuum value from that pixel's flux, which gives 8.3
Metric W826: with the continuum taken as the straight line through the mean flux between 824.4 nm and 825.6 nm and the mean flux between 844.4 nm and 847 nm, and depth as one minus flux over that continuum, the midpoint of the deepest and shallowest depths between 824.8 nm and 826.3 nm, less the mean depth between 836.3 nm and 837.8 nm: 0.04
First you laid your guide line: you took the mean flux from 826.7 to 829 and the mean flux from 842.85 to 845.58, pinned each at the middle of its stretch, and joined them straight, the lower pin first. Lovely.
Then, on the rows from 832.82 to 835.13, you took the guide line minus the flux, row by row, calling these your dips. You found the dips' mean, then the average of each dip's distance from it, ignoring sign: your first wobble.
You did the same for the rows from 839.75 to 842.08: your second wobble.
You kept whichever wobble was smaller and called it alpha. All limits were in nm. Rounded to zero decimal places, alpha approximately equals 6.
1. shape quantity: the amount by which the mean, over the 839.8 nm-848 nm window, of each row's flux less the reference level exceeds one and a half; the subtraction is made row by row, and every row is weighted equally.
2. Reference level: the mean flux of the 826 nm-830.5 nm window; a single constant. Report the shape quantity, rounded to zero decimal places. -4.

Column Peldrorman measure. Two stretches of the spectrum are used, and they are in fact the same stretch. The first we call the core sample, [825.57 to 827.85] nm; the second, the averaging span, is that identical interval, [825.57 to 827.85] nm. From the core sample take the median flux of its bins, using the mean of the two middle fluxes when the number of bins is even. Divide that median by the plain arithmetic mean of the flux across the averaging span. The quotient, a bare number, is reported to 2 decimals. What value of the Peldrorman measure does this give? 1.00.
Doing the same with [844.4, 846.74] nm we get 1.01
